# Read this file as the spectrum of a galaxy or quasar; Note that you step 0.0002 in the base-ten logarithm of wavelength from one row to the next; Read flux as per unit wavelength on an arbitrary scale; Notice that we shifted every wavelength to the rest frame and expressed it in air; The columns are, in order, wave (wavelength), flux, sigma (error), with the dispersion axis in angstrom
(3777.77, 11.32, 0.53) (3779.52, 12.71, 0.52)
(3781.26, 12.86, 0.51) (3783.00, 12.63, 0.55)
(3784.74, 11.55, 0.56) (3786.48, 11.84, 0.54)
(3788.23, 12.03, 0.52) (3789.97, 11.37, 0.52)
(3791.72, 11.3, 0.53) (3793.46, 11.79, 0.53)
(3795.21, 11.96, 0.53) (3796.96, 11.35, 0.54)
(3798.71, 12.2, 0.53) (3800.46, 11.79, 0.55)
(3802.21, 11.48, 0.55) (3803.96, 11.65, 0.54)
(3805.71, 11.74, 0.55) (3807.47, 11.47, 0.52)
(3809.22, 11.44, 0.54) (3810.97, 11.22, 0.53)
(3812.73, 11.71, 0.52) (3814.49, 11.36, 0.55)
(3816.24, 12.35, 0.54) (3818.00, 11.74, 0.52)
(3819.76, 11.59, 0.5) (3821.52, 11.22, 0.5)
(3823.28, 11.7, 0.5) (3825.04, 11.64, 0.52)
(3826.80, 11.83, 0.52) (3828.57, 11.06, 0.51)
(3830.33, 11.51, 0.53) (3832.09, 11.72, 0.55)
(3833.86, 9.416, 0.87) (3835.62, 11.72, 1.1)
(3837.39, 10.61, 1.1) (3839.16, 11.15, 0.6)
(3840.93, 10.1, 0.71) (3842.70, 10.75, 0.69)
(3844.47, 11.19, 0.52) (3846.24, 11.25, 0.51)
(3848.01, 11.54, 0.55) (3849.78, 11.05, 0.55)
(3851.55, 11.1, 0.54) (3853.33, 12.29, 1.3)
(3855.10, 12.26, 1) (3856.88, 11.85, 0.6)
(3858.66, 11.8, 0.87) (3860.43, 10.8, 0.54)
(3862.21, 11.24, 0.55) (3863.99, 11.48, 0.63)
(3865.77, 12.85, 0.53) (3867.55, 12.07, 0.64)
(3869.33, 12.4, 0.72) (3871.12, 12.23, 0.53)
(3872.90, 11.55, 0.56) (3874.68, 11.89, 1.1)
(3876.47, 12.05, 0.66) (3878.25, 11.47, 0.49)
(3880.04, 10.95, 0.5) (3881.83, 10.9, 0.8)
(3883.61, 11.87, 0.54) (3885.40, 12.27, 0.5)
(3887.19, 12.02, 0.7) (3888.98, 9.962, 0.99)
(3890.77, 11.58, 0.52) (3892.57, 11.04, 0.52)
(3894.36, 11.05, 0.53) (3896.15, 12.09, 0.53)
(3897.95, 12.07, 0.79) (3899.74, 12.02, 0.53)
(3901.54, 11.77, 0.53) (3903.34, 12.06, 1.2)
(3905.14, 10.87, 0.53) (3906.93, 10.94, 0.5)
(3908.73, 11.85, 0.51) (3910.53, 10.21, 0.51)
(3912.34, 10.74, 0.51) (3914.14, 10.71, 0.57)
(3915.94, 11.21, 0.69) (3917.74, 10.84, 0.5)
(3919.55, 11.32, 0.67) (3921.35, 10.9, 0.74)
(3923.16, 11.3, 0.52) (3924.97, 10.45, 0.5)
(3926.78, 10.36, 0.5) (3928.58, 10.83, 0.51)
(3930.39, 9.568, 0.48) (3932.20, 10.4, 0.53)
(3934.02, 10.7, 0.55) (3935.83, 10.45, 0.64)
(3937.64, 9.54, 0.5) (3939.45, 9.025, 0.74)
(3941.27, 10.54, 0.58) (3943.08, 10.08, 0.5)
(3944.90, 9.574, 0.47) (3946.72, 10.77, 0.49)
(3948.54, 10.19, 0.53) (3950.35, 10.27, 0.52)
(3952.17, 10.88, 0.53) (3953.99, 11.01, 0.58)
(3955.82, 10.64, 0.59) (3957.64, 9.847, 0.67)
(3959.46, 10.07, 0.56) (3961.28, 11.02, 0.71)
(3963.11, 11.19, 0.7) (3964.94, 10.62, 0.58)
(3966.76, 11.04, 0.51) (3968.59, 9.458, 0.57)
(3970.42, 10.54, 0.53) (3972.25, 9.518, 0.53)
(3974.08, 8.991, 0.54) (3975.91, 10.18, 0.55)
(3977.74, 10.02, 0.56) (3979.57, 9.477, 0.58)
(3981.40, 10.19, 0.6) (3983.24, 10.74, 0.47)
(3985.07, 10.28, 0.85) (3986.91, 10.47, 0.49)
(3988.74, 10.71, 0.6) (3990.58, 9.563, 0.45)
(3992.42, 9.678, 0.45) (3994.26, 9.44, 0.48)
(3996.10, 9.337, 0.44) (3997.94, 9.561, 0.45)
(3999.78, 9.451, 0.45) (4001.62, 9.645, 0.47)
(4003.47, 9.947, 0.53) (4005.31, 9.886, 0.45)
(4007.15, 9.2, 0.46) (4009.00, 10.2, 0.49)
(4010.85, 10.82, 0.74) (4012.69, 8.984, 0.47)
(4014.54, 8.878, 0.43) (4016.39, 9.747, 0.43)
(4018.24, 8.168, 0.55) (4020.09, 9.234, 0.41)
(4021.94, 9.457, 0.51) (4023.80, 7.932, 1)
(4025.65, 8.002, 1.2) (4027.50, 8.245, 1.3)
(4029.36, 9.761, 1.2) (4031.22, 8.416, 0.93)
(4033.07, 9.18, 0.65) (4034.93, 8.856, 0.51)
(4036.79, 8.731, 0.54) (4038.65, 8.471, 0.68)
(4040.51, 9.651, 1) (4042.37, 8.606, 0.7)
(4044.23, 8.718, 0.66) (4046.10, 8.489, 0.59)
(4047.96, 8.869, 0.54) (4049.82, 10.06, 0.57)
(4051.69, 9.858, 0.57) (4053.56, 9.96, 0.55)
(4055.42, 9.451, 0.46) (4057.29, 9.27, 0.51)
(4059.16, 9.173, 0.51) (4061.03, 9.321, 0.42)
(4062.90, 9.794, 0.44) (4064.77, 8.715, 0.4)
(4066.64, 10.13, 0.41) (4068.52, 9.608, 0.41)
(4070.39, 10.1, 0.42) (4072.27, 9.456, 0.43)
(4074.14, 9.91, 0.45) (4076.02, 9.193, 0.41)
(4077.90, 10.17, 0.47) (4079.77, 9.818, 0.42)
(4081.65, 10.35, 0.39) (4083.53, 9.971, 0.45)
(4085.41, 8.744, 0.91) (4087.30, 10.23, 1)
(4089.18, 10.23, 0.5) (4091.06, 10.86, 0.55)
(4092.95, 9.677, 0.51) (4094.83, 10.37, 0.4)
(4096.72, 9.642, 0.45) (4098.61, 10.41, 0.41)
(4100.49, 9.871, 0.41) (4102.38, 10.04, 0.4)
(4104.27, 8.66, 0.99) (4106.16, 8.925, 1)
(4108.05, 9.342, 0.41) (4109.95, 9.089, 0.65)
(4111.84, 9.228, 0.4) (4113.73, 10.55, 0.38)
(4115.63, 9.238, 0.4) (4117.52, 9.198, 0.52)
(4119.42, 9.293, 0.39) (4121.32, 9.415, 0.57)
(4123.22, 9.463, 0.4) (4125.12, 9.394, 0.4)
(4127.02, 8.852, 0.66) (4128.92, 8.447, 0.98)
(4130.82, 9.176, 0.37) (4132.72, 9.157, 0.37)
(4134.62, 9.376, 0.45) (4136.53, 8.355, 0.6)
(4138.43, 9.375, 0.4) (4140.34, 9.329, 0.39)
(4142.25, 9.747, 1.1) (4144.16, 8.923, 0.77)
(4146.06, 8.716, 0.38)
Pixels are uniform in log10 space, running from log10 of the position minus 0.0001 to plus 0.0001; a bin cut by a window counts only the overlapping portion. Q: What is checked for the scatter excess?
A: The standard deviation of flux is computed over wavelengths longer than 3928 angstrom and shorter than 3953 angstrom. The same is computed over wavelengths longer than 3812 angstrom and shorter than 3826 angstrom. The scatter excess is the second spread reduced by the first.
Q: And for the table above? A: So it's -0.24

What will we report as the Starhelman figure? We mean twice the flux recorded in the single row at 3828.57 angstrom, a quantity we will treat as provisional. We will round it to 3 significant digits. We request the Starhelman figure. 22.1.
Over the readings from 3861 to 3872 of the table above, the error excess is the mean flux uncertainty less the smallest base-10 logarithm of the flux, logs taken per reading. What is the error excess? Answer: -0.45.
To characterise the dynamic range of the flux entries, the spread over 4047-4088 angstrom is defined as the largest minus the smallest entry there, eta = 1.6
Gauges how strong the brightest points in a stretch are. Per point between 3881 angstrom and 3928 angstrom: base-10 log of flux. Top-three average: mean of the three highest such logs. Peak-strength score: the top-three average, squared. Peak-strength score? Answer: 1.18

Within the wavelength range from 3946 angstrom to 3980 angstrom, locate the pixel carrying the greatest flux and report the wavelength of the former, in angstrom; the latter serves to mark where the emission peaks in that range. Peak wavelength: 3963.11 angstrom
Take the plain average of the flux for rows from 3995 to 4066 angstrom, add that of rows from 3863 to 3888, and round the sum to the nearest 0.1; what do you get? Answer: 21.1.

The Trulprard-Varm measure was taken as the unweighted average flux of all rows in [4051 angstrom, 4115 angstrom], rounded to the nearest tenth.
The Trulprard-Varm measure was 9.7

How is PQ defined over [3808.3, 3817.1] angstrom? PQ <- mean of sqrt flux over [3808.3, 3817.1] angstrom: 3.41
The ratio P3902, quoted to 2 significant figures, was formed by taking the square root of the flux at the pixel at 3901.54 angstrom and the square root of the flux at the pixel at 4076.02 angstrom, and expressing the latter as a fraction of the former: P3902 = 0.88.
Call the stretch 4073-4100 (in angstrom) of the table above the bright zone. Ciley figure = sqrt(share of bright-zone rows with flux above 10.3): 0.53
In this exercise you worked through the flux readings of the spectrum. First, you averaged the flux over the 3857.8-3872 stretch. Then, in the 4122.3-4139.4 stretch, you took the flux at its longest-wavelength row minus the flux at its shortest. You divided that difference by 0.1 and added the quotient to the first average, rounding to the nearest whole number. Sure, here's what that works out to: 11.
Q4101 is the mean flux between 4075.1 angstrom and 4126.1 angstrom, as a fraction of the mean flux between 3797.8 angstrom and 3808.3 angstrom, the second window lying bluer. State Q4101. 0.83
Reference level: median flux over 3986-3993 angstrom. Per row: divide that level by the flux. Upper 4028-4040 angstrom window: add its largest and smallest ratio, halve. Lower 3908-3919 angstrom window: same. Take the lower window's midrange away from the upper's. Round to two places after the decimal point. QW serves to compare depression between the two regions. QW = 0.20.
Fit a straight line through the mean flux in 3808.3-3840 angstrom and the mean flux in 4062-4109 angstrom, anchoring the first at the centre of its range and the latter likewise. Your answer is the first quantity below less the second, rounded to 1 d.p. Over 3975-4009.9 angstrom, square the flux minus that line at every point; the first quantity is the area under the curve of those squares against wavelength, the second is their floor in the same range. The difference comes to 13.5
